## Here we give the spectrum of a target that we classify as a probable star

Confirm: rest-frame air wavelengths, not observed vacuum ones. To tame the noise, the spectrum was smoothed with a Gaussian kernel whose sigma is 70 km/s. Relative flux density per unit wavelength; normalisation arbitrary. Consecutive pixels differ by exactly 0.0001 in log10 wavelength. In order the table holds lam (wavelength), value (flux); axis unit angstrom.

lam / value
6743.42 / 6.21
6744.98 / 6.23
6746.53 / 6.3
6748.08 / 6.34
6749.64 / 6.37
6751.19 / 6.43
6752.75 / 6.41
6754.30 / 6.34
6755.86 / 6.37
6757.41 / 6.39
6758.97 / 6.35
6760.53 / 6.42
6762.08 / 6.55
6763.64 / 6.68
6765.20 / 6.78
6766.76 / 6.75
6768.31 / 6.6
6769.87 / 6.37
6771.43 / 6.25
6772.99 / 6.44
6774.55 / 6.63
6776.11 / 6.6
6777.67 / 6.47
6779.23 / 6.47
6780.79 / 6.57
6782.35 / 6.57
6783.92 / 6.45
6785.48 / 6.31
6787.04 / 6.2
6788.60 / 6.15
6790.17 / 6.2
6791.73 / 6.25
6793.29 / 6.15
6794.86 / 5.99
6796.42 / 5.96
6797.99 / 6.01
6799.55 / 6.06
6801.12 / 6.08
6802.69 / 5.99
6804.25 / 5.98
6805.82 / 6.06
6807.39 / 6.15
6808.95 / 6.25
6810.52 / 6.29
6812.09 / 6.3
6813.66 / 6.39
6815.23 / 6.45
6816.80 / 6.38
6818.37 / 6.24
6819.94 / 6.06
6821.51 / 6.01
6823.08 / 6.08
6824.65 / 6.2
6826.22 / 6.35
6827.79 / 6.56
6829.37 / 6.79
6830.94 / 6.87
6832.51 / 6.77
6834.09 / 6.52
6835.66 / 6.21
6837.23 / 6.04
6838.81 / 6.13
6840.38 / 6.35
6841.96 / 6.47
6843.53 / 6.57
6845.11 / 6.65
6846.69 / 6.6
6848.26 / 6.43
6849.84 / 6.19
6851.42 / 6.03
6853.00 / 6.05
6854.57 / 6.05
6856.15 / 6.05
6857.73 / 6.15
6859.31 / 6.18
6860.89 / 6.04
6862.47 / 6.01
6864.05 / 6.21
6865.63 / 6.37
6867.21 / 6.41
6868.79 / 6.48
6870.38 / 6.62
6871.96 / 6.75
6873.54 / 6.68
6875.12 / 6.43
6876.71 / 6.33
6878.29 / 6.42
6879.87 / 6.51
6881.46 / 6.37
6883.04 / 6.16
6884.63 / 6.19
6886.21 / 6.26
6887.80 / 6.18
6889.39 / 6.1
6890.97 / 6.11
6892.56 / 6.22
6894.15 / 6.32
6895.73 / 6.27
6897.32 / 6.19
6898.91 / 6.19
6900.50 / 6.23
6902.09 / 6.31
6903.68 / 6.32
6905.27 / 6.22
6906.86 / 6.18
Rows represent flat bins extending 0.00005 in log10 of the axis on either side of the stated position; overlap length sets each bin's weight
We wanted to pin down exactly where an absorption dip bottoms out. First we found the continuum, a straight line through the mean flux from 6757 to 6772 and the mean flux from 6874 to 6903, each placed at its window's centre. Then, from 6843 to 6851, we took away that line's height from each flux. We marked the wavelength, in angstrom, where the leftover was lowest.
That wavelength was 6849.84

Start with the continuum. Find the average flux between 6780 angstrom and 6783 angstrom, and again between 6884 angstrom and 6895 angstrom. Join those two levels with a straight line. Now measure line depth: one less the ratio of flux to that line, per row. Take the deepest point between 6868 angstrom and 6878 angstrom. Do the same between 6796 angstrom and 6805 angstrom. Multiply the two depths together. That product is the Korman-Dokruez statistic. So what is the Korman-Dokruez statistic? -0.0012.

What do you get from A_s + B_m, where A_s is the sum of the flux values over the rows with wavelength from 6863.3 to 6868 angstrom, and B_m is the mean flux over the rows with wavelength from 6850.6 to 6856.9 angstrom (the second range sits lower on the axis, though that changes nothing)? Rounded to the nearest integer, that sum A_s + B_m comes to 25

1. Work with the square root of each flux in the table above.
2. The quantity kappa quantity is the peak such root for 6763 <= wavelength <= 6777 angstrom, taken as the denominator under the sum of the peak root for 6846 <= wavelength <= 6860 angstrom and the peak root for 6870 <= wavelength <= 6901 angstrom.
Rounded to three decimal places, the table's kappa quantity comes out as 1.984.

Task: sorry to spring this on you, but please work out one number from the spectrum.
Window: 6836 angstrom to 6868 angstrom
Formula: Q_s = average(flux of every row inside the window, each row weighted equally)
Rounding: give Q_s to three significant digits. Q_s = 6.25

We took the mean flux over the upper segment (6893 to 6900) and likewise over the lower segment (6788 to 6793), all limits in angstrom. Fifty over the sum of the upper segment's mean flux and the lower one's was 4.02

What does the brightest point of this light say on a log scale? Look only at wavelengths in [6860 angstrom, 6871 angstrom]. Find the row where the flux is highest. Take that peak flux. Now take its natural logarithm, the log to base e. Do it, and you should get 1.890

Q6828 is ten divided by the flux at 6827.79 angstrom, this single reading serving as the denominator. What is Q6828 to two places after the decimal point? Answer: 1.52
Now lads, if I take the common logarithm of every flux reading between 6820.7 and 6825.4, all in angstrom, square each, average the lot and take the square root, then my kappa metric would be 0.785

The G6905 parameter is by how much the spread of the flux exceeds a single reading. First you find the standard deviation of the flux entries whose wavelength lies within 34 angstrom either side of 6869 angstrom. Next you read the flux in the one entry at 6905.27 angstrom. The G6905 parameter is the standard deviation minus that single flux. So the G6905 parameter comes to -6.02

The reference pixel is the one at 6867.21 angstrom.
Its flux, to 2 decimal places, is 6.41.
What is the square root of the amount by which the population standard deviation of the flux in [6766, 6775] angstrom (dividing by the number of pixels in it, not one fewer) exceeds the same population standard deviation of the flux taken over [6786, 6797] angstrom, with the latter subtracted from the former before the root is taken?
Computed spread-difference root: 0.26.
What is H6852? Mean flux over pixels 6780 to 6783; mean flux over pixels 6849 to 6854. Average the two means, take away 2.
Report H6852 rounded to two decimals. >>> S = 4.33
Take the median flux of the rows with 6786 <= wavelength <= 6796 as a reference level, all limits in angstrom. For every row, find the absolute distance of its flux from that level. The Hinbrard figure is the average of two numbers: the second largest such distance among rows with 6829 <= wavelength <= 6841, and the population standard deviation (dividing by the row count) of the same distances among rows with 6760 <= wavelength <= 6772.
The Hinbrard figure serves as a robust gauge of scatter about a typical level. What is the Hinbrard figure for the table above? 0.40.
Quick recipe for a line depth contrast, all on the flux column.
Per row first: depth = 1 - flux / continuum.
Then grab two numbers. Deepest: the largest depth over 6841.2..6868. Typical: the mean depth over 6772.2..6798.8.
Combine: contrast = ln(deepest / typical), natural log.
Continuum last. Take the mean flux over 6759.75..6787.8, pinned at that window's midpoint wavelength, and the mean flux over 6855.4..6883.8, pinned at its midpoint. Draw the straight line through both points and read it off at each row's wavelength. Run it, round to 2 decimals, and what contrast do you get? 0.74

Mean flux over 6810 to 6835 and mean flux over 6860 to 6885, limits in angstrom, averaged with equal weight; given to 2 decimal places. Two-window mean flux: 6.38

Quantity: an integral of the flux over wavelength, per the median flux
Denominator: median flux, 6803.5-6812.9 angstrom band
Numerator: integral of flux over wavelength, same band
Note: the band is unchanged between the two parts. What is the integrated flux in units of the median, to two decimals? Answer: 9.36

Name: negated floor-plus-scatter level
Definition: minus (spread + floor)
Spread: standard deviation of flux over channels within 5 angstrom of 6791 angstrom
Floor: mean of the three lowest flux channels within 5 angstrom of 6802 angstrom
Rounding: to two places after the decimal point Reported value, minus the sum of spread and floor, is -6.08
